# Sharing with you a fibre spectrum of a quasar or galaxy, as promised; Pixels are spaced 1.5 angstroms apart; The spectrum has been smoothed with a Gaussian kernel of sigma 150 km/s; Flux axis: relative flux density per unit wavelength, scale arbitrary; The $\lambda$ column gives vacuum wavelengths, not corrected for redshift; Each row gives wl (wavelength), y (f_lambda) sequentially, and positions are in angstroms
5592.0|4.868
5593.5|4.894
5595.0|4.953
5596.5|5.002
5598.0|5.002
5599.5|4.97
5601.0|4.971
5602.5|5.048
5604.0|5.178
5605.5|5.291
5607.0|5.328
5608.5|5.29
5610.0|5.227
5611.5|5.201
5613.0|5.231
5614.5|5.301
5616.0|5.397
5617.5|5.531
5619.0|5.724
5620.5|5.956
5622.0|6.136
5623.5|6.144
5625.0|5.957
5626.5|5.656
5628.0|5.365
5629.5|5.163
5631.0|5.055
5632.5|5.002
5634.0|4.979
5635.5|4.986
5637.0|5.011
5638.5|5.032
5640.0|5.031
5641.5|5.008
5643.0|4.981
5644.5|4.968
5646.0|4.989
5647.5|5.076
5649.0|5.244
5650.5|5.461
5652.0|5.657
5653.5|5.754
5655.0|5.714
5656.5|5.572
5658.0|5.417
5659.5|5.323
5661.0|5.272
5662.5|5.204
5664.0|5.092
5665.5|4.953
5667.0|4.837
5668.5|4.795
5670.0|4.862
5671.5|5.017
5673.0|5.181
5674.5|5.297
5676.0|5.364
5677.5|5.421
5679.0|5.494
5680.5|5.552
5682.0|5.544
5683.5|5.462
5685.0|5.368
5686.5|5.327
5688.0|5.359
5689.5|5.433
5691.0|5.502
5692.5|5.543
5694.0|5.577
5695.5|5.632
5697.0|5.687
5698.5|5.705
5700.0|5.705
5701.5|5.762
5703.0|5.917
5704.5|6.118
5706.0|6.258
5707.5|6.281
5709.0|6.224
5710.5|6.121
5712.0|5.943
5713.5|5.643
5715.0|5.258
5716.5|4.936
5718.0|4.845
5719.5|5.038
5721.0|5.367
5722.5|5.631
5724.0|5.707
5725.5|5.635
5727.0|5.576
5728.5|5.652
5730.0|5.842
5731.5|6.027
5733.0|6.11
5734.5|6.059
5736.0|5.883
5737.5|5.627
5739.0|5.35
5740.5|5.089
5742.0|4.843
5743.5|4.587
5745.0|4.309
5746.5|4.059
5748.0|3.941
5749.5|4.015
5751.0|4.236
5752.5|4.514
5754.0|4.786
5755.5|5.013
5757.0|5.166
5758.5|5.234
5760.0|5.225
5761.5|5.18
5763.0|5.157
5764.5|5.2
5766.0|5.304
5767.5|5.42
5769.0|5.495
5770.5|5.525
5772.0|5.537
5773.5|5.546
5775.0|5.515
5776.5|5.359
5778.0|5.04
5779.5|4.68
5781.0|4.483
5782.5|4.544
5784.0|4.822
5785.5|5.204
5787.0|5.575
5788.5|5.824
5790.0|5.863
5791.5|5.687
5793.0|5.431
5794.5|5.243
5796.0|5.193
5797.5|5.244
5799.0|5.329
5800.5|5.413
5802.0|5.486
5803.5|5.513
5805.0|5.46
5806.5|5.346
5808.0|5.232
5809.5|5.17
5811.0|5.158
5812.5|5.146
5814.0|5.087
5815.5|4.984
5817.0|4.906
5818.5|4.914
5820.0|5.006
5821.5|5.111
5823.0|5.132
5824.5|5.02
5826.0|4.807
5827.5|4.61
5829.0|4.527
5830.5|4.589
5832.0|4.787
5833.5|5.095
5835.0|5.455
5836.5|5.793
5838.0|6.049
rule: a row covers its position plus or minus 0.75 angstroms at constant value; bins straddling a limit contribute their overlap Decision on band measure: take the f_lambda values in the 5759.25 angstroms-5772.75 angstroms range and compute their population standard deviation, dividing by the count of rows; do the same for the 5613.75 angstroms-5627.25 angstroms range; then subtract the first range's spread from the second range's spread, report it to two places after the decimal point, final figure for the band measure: 0.15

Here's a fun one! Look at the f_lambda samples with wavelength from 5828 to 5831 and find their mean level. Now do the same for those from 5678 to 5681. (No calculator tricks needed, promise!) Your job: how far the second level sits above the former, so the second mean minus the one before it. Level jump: 1.0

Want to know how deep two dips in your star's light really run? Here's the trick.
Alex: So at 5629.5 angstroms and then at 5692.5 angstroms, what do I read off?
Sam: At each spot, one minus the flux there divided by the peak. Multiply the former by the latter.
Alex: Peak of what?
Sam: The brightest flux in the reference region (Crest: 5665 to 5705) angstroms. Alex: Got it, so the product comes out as 0.015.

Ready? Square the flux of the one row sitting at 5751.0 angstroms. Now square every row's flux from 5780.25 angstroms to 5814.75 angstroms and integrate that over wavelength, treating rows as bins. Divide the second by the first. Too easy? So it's 53.8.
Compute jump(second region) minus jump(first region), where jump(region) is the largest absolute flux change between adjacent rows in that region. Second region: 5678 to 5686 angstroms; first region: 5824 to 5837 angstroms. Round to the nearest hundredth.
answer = -0.27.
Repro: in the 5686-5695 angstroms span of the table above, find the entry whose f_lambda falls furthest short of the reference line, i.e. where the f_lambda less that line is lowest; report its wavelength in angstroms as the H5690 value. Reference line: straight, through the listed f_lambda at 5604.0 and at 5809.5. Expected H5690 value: 5686.5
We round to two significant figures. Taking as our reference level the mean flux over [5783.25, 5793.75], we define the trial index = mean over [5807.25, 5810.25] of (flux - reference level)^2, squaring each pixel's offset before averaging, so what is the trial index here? 0.083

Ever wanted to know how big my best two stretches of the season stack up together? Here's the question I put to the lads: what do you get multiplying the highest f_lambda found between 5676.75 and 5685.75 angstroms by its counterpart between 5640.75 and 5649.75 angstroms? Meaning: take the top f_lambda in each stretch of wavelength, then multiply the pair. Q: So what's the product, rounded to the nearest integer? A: 29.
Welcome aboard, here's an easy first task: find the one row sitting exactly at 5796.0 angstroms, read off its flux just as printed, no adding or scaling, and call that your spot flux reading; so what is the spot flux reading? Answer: 5.193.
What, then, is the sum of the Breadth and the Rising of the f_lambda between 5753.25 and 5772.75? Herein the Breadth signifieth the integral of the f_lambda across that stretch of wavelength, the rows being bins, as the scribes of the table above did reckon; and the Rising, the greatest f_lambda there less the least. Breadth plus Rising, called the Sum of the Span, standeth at 103.1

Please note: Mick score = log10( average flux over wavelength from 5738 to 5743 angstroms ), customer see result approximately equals 0.71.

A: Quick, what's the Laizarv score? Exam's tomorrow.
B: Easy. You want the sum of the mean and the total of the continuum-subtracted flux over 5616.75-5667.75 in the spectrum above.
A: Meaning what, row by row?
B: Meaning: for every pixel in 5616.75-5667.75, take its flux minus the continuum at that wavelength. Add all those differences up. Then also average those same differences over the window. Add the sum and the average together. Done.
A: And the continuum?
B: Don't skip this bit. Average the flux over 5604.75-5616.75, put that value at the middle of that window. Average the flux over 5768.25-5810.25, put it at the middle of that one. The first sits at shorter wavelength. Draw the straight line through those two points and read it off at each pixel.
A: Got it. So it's 1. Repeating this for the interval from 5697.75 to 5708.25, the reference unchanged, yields 5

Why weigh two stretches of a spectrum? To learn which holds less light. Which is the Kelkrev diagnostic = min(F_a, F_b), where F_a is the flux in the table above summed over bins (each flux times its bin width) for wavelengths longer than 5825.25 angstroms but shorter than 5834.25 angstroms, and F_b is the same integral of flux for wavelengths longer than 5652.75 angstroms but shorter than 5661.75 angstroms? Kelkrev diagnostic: 42.6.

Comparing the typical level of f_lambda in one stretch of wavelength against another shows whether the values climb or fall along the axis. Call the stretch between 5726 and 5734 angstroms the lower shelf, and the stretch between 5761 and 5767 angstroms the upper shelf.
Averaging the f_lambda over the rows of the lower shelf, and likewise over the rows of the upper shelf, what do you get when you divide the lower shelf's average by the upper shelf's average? 1.12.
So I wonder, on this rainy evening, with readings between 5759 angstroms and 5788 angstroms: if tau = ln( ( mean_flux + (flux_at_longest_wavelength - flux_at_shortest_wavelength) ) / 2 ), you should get 1.02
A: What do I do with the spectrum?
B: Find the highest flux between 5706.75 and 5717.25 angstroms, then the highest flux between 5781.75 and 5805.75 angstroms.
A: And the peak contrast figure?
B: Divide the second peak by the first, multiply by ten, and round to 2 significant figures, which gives 9.3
